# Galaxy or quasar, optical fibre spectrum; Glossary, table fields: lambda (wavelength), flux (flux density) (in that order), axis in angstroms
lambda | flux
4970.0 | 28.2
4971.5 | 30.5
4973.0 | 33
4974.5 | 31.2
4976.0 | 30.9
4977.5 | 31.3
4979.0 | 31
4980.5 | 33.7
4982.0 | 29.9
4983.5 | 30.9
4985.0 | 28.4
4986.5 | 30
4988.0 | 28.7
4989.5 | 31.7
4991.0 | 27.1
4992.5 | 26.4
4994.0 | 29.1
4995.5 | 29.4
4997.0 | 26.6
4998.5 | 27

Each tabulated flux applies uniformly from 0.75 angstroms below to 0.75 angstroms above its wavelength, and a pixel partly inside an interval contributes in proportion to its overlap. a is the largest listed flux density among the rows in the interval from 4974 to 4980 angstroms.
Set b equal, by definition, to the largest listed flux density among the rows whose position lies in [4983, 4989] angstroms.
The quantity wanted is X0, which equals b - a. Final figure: -0.4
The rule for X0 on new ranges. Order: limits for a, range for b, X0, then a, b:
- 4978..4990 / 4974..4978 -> -2.4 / 33.7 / 31.3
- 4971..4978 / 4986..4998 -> -1.3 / 33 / 31.7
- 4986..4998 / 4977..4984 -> 2.0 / 31.7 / 33.7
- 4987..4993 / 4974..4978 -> -0.4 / 31.7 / 31.3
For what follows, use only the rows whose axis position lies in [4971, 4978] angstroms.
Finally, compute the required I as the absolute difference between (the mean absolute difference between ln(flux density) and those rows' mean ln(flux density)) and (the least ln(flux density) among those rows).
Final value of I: 3.40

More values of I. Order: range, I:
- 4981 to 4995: 3.23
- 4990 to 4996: 3.23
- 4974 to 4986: 3.32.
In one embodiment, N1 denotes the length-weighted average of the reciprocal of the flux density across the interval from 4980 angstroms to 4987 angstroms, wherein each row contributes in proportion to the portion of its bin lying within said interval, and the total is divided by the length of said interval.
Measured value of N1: 0.0329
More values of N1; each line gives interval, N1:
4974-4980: 0.0321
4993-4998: 0.0355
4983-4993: 0.0346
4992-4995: 0.0358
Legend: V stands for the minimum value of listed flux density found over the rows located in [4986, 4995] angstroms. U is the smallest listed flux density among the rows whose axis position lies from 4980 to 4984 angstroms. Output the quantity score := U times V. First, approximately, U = 29.9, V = 26.4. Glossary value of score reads 789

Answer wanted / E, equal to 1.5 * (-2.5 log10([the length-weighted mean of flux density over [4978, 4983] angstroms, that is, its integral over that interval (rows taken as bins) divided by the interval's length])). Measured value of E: -5.62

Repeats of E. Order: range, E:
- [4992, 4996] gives -5.45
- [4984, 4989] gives -5.50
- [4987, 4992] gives -5.49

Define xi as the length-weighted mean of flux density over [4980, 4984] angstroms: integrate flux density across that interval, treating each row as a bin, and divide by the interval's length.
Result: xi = 31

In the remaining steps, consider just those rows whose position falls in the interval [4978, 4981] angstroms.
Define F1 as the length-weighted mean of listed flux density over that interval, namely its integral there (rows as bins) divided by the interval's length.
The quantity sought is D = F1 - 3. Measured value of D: 29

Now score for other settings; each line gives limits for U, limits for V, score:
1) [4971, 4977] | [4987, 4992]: 827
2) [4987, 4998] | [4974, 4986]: 750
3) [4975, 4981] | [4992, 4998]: 816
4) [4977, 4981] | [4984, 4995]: 818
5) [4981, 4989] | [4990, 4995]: 750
